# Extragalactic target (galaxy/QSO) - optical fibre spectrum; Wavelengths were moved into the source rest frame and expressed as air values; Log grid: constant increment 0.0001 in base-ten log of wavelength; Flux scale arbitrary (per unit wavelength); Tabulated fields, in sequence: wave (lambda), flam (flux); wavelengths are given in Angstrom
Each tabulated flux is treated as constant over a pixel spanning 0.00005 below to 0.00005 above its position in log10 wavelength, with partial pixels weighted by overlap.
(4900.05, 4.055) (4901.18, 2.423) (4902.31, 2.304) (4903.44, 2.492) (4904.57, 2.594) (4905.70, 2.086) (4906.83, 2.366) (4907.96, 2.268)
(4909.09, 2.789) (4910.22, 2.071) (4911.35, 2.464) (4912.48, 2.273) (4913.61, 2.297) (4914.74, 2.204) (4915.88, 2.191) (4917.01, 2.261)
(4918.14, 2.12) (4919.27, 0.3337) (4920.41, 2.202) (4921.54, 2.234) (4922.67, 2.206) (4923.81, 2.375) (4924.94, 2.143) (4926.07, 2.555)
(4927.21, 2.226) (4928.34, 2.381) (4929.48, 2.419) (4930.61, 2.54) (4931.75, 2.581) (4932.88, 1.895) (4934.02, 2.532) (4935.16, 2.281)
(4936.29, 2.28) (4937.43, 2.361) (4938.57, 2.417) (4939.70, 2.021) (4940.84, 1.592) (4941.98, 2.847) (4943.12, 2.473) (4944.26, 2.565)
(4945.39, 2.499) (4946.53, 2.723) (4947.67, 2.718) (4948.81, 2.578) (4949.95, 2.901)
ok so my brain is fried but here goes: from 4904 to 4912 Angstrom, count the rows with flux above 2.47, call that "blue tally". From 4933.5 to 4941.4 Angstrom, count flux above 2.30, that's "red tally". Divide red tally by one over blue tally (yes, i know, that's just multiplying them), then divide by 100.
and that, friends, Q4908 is 0.060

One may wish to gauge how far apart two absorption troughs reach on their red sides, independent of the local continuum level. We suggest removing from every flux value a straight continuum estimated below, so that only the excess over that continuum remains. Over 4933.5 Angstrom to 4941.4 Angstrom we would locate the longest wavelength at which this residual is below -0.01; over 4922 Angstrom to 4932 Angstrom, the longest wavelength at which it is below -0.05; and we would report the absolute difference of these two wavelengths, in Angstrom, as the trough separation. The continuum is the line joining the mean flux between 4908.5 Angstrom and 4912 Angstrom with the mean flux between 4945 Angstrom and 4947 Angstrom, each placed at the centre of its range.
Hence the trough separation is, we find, 11.4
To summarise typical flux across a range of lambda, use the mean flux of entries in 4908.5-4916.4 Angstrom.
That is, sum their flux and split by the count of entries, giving 2.33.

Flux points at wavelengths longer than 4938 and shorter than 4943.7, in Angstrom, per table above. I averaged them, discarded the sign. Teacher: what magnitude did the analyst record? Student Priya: 2.27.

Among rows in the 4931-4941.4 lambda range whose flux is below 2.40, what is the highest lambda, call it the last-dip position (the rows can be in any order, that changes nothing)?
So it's 4940.84 Angstrom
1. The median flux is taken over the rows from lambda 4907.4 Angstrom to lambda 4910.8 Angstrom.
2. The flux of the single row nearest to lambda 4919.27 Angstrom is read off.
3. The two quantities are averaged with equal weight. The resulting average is 1.30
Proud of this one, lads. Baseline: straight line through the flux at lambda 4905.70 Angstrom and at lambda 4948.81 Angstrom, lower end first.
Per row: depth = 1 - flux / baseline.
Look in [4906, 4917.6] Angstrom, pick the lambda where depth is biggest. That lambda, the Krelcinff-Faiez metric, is 4910.22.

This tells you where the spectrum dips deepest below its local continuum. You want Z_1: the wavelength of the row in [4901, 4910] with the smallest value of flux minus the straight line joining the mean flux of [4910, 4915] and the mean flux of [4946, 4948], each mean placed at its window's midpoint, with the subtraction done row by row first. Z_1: 4905.70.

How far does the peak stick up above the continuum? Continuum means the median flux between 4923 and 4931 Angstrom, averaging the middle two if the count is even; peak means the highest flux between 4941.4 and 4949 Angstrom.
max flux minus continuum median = 0.47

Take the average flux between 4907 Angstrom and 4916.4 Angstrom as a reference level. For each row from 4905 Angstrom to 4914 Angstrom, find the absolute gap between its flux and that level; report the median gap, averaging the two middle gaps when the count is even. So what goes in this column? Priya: 0.098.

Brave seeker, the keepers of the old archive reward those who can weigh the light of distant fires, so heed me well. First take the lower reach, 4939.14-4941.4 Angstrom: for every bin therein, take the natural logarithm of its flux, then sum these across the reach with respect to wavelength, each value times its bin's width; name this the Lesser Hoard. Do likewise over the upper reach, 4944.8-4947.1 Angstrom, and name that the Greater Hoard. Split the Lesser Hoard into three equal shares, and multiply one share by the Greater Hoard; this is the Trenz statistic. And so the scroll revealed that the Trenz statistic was 1.0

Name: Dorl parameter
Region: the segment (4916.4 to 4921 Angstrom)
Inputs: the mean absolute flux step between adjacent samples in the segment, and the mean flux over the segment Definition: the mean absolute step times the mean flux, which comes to 2.2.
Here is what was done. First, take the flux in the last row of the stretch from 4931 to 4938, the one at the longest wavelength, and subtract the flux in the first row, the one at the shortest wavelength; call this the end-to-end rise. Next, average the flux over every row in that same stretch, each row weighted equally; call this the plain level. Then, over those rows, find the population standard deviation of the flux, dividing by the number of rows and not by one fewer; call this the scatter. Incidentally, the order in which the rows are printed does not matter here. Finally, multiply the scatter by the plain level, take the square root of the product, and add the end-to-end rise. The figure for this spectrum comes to 0.50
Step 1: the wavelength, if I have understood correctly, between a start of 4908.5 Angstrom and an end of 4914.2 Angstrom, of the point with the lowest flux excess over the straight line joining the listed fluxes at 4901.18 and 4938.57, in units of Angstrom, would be 4910.22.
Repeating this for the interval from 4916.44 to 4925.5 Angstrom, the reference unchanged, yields 4919.27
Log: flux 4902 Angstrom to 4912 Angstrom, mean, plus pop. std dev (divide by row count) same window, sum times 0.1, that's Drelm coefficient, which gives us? 0.260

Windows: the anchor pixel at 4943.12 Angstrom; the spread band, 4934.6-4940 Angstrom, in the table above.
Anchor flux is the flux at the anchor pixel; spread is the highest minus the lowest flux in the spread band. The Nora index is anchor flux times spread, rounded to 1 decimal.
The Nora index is 1.0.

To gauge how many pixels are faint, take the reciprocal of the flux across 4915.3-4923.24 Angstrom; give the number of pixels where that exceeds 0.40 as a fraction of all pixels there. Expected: 1.00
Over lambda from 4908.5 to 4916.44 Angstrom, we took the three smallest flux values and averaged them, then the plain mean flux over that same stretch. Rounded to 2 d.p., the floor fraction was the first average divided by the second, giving 0.93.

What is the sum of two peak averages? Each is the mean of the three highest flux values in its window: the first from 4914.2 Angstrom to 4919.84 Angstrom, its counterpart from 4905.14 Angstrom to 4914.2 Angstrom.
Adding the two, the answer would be 4.76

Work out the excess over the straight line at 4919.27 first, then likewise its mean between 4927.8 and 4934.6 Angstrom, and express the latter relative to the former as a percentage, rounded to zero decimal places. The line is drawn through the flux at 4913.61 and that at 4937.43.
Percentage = -2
